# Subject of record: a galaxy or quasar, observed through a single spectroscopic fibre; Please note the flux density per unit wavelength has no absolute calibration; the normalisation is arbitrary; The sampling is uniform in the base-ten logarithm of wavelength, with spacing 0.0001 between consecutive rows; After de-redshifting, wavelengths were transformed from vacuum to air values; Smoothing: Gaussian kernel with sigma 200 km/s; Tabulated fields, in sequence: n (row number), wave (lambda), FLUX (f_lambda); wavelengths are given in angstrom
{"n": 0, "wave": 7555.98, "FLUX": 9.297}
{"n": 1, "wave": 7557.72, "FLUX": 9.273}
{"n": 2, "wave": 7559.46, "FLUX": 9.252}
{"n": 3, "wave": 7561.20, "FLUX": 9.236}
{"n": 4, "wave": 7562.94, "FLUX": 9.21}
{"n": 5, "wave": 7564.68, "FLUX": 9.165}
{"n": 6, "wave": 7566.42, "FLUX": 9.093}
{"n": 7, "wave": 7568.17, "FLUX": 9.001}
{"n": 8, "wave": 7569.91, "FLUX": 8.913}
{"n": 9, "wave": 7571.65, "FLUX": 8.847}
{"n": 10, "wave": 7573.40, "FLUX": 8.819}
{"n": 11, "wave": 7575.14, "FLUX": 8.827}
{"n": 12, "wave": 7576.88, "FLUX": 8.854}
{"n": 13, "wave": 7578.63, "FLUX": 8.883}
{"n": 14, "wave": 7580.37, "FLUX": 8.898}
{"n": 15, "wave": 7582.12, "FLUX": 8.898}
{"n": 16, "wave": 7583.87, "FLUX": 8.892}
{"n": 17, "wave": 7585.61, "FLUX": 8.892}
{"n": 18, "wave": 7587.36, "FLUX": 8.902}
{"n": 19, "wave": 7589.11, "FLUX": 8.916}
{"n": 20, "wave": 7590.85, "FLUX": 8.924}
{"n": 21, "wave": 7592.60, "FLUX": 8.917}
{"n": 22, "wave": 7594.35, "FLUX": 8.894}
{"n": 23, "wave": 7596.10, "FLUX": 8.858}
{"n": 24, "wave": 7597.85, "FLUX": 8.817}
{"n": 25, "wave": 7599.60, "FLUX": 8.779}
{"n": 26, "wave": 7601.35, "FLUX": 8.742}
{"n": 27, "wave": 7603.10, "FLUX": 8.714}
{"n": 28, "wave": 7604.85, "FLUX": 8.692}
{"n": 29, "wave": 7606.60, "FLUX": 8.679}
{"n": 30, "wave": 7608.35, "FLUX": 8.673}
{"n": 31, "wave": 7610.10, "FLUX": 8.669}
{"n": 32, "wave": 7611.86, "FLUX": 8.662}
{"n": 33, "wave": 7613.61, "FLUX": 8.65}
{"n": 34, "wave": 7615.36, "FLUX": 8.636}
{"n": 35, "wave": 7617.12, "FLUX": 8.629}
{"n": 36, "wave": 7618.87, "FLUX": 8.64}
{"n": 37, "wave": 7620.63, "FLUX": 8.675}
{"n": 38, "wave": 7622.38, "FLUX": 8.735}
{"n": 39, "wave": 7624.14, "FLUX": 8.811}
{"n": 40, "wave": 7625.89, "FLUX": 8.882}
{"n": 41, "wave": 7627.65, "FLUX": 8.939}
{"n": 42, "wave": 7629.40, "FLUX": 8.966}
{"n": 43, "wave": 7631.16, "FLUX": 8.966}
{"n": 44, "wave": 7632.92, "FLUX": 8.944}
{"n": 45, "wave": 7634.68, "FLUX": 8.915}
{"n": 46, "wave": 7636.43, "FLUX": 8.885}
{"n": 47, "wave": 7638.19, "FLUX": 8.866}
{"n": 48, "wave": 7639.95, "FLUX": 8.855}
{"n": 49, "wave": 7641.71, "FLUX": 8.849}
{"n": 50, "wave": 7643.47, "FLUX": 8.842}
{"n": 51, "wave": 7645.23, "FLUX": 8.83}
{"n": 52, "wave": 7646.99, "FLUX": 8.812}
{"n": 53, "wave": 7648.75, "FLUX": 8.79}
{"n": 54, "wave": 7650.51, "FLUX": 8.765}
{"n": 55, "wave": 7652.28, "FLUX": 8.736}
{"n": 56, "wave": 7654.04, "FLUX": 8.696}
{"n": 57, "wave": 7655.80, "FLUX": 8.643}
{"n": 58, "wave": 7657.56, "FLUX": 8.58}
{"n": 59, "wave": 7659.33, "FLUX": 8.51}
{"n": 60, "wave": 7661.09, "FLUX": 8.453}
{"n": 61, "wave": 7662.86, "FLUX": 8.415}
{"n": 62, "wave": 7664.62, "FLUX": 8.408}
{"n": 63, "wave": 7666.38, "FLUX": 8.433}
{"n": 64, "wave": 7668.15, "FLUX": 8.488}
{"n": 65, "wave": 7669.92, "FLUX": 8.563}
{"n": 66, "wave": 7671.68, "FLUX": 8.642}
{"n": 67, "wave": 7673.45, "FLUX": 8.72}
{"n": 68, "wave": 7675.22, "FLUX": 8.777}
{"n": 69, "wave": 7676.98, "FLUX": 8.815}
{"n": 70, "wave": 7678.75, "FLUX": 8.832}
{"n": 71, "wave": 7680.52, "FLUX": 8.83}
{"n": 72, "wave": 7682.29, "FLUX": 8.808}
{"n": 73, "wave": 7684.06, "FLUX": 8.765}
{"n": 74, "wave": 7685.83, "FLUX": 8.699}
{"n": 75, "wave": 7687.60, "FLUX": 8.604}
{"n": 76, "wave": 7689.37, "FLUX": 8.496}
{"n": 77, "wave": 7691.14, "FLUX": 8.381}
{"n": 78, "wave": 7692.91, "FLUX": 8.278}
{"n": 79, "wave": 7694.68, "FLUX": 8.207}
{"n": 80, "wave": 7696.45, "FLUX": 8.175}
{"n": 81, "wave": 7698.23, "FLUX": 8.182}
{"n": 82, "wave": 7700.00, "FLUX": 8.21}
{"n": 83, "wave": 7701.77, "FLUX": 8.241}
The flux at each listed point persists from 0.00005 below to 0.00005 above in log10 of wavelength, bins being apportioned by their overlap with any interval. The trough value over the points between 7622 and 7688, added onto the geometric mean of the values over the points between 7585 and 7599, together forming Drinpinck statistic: 17.3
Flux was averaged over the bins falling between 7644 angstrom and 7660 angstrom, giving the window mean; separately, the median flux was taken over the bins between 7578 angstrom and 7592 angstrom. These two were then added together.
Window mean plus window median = 17.6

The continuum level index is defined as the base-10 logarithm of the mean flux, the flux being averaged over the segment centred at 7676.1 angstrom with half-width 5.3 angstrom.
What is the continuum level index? 0.943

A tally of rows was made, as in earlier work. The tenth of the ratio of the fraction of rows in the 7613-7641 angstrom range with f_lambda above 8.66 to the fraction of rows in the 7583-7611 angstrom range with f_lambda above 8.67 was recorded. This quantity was 0.080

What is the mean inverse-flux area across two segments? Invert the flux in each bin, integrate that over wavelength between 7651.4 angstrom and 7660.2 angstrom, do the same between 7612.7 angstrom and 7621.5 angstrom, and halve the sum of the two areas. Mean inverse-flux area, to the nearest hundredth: 1.02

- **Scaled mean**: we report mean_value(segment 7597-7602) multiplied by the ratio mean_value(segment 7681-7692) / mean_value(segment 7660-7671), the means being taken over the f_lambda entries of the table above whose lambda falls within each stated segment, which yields 8.95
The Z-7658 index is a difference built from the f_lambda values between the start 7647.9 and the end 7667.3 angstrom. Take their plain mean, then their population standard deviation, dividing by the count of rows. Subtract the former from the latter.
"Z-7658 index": -8.4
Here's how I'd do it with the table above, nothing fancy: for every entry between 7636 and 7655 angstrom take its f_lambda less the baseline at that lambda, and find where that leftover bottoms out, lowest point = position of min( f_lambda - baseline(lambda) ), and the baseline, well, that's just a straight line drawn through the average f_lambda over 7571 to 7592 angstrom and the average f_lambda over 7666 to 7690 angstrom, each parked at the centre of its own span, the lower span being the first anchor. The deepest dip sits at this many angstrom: 7654.04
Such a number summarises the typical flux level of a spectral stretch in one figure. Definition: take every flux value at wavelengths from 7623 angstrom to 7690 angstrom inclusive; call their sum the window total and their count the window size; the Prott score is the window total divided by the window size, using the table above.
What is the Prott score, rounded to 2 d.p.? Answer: 8.73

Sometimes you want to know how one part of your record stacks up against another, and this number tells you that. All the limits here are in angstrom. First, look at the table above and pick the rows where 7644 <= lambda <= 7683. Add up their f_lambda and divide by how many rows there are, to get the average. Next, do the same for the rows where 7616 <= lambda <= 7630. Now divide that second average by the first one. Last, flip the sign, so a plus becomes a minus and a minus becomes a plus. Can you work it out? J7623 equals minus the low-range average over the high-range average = -1.01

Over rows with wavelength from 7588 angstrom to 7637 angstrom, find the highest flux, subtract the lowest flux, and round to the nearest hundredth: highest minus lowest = 0.34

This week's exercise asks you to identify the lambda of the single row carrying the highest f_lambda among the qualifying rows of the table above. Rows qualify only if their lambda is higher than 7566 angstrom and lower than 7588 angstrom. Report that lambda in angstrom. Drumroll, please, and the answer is 7566.42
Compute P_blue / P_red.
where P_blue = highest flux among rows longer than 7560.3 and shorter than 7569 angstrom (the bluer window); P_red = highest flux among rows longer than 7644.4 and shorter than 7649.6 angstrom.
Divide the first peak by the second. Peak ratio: 1.05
